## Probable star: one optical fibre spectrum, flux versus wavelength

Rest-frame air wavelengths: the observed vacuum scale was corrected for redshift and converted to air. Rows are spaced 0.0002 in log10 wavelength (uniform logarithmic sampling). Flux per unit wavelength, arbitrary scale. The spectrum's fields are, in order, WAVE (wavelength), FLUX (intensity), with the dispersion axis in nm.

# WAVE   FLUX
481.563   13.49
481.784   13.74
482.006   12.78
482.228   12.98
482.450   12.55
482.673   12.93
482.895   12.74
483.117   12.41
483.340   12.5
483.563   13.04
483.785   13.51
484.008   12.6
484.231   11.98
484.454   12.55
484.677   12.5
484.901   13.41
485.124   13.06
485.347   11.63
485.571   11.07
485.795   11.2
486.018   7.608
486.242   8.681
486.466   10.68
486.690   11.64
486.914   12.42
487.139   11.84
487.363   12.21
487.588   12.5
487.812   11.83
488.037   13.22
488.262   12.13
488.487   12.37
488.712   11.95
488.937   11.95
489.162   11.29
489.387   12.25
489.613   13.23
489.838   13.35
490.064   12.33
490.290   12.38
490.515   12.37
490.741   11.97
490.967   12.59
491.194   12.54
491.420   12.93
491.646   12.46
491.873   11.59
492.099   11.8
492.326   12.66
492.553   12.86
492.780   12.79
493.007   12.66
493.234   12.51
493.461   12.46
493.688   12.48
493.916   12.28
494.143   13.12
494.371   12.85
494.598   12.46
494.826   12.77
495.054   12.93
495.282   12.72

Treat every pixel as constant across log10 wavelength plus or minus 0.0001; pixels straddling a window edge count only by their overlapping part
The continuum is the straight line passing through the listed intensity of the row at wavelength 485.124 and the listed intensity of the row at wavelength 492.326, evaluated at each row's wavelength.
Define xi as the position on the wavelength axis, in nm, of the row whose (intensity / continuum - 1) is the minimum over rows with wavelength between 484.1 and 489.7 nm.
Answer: 486.018 nm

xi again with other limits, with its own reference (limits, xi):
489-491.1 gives 489.162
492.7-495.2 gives 493.916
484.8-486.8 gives 486.018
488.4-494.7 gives 489.162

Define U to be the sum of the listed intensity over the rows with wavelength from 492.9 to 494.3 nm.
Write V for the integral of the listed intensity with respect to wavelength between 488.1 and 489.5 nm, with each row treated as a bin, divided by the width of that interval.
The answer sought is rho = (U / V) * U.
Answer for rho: 474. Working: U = 76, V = 12.0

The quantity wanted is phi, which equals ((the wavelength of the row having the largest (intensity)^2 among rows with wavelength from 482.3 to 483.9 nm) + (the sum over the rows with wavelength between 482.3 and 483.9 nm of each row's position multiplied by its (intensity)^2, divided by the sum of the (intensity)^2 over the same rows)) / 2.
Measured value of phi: 483.46 nm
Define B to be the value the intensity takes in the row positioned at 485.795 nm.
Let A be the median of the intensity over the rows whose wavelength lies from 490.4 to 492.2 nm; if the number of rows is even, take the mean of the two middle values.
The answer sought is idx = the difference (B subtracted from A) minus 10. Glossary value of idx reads -8.8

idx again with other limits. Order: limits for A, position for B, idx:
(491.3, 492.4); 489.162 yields -8.8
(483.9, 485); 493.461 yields -9.9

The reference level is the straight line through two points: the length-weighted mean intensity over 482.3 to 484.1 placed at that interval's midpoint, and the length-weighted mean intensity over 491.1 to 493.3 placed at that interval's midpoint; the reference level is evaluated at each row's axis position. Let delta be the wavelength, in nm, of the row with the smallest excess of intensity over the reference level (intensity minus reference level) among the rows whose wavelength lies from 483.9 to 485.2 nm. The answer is 484.231 nm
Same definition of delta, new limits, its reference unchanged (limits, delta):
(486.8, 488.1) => 487.139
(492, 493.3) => 492.099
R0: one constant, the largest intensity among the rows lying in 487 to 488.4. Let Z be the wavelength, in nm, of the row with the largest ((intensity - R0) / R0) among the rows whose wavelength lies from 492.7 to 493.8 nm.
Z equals 492.780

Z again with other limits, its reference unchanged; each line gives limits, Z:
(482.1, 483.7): 483.563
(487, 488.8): 488.037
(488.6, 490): 489.838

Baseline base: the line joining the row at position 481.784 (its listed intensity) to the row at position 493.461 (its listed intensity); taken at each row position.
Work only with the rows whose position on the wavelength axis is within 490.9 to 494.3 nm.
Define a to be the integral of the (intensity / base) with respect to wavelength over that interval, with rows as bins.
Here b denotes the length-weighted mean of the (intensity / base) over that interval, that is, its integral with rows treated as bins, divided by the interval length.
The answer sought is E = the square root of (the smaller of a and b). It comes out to 0.999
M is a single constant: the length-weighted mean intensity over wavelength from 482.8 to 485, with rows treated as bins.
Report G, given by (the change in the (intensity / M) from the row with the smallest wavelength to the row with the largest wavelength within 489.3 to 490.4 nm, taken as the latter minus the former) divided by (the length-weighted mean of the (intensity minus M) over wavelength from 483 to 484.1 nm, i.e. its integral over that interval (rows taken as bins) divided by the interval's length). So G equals 0.10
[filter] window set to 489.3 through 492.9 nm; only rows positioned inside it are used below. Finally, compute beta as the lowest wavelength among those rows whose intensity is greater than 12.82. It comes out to 489.613 nm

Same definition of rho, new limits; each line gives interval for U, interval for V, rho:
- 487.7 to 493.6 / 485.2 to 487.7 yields 9391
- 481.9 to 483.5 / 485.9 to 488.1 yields 704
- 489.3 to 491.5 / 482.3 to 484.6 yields 1251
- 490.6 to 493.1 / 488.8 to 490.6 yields 1511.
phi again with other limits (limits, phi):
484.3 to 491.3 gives 486.41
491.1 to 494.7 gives 493.53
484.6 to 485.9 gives 485.05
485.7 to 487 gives 486.67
